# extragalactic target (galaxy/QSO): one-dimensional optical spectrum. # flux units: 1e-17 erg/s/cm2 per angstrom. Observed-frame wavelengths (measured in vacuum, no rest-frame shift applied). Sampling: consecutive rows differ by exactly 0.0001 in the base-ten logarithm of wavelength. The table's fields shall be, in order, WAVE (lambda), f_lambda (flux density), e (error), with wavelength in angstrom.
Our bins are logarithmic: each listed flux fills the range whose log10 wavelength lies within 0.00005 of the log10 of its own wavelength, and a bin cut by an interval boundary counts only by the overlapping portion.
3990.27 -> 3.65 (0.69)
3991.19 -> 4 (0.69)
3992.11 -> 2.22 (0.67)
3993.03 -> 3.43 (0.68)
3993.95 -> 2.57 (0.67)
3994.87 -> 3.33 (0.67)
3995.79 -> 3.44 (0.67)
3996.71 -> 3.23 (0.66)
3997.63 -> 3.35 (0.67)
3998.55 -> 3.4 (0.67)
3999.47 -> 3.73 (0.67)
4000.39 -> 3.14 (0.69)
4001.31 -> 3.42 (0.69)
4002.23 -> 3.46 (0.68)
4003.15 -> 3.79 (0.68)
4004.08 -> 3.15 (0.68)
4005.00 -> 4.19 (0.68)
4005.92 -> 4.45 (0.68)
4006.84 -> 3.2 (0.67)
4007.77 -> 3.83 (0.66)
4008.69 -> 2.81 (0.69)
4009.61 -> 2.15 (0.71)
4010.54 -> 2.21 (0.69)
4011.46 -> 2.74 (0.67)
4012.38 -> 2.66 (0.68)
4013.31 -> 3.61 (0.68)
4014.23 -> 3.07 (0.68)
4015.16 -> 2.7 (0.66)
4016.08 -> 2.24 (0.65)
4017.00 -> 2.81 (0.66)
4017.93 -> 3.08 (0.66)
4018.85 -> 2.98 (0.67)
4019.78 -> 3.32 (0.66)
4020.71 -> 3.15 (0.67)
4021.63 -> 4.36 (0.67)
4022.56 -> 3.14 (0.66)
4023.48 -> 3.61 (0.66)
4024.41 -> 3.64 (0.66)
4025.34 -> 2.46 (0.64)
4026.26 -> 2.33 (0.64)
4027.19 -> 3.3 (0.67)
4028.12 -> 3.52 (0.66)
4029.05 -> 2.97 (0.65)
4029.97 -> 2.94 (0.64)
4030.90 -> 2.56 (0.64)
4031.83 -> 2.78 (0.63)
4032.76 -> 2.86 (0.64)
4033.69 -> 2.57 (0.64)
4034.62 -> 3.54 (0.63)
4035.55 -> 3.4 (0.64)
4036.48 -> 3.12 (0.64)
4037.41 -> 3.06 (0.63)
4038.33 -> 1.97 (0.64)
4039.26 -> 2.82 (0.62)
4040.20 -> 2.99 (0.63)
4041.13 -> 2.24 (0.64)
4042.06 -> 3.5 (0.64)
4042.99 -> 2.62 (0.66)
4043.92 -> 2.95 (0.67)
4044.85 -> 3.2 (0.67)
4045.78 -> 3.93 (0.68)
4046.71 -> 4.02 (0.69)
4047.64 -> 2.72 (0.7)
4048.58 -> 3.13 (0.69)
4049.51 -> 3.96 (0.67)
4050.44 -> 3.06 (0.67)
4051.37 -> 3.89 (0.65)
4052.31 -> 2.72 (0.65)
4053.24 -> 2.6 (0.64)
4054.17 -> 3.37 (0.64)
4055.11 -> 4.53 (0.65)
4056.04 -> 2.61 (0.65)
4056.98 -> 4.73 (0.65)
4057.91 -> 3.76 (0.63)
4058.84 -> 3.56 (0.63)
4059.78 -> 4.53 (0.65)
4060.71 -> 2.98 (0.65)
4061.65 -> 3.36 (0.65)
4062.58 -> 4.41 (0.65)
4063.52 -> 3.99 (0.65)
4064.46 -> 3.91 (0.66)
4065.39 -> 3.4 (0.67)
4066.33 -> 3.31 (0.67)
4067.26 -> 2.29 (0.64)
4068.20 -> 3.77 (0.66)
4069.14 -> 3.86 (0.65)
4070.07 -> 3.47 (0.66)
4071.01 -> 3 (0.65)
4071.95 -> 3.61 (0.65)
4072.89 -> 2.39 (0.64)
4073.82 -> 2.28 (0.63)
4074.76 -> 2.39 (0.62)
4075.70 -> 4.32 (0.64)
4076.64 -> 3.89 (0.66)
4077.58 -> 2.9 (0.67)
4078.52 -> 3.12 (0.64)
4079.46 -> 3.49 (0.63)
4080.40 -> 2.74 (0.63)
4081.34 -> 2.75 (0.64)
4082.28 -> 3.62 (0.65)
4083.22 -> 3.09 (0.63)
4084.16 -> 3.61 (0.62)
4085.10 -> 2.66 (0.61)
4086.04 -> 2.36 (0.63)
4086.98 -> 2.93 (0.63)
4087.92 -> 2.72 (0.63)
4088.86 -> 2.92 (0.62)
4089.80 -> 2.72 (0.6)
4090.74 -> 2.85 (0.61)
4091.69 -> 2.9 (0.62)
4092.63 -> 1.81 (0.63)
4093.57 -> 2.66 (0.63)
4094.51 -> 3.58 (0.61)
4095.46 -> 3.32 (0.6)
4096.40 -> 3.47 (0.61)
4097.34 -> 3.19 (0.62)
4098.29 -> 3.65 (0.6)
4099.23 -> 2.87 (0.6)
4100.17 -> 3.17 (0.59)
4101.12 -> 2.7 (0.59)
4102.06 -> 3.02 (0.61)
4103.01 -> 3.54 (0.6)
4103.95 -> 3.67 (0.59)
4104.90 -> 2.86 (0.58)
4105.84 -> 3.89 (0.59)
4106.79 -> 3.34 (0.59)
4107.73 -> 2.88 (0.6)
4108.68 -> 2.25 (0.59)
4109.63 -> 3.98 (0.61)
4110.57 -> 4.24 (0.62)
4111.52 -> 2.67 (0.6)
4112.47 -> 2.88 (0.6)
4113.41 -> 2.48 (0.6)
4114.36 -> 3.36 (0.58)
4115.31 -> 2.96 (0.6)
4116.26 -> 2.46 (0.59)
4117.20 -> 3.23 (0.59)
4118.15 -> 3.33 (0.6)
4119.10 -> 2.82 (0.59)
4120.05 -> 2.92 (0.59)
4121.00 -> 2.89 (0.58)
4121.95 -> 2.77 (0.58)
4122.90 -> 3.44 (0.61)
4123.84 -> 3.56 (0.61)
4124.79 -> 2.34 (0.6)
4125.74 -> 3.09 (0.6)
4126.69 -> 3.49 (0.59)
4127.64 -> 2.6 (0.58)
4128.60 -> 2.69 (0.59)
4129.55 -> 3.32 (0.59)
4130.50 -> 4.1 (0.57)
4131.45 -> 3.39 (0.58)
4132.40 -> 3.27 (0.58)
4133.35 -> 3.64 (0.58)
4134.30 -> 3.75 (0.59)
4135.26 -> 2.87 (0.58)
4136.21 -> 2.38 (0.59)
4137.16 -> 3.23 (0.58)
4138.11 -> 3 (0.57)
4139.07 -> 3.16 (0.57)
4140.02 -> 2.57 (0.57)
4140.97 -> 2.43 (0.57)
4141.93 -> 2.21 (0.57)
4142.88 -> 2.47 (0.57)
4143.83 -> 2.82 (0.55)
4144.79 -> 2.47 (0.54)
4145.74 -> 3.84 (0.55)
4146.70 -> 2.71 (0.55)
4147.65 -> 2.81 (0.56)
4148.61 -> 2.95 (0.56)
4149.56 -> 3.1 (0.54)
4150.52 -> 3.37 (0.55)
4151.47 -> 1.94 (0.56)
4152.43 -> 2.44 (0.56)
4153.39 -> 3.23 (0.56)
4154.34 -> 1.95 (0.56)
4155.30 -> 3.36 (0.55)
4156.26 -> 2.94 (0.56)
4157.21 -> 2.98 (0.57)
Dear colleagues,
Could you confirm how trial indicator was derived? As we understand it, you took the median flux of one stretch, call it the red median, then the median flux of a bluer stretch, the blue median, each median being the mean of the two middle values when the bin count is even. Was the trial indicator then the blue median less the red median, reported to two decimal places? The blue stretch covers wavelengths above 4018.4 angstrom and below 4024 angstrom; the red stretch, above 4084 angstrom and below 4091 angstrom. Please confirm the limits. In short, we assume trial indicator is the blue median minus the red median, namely 0.45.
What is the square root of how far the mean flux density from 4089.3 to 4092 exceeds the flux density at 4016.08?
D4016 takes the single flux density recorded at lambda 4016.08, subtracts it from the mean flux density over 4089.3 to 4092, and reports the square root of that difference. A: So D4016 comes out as 0.76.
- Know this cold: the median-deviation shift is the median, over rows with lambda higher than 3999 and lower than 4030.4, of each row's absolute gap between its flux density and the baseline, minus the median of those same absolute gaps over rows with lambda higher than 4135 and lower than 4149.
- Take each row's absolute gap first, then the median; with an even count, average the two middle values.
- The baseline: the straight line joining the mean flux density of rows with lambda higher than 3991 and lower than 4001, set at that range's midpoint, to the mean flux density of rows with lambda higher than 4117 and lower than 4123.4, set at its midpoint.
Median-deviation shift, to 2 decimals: 0.10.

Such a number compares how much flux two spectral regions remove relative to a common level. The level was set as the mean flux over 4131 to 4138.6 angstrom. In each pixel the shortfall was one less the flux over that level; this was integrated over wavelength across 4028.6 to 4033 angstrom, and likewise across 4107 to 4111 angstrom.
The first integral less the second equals 0.7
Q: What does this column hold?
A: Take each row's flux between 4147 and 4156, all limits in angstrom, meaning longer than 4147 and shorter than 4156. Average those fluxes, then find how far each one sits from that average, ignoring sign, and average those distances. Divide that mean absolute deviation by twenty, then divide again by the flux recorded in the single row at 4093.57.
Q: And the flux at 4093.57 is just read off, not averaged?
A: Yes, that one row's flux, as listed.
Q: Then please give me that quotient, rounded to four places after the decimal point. 0.0086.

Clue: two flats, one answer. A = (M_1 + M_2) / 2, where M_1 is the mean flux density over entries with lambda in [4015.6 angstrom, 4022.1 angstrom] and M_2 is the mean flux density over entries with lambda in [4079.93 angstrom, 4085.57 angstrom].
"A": 3.11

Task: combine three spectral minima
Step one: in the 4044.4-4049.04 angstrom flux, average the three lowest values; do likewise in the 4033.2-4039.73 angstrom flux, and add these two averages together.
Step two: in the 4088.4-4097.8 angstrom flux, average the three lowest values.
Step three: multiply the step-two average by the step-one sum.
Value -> 13.1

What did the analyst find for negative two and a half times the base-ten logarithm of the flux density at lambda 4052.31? -1.09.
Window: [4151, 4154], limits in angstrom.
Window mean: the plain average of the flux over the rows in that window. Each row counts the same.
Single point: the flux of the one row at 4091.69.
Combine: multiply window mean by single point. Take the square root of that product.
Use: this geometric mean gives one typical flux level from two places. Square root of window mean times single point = 2.7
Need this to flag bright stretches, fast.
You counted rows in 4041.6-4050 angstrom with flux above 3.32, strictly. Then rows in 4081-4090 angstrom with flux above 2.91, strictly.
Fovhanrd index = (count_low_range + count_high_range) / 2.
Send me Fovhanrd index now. 4.5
